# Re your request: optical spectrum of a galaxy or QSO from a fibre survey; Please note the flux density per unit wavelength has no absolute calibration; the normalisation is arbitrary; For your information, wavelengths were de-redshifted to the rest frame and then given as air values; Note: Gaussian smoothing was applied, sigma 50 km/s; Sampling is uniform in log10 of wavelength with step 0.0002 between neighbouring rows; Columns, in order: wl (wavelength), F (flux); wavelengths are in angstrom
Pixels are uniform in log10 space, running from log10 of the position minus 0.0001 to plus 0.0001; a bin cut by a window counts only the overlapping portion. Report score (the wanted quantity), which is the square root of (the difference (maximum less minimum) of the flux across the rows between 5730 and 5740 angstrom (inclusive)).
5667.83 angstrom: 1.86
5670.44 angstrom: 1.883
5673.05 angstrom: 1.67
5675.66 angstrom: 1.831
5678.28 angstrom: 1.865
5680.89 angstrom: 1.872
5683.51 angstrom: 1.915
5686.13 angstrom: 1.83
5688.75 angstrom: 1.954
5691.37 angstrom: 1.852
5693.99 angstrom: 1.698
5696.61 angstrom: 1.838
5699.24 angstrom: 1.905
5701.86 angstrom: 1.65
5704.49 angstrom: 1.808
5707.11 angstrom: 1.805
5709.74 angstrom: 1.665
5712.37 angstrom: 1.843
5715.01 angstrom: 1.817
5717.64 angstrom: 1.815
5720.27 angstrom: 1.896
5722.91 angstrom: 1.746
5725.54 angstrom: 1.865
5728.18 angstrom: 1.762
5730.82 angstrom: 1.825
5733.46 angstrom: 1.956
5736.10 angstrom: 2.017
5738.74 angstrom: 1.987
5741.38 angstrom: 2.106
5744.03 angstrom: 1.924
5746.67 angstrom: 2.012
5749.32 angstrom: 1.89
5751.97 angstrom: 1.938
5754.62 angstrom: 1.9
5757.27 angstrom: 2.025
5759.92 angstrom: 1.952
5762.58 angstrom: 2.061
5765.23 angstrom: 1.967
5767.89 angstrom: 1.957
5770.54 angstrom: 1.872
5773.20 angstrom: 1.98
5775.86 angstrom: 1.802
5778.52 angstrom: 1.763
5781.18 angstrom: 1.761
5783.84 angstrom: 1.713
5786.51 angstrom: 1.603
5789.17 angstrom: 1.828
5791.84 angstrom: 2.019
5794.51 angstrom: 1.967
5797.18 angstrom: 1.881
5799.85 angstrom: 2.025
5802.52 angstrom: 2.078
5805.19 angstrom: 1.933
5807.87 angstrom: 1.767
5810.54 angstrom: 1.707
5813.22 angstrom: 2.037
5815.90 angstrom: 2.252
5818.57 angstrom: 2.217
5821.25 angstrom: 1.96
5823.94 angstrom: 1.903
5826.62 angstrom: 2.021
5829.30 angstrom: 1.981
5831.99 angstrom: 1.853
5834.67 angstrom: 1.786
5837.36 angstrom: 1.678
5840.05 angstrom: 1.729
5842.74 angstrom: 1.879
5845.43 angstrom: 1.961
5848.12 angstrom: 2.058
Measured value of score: 0.44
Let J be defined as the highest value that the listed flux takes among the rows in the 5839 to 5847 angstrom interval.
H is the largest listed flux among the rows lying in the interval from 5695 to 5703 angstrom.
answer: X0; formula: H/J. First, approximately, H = 1.905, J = 1.961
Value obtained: 0.97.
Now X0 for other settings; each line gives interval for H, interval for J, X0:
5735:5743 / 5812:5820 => 0.94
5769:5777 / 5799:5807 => 0.95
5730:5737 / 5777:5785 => 1.14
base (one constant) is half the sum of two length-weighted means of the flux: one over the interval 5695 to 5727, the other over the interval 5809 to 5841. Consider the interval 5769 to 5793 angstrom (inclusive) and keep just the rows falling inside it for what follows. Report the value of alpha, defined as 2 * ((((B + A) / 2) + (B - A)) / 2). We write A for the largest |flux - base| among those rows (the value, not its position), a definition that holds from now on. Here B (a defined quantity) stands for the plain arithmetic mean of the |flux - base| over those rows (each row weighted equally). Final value 0.035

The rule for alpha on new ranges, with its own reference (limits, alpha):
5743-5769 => 0.048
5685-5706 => 0.013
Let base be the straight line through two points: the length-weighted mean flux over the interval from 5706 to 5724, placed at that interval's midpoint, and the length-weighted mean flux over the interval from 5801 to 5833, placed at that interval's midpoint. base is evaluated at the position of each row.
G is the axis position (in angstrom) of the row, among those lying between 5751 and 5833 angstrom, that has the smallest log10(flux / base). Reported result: 5786.51 angstrom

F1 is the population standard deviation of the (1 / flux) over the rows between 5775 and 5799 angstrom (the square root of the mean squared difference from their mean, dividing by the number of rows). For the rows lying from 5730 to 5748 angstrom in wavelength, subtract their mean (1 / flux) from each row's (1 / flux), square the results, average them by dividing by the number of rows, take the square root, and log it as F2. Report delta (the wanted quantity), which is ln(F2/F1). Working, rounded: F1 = 0.037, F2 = 0.021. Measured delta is -0.6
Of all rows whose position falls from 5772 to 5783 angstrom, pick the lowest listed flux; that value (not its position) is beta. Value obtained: 1.761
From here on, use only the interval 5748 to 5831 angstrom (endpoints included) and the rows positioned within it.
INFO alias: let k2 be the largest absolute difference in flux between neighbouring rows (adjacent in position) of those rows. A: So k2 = 0.33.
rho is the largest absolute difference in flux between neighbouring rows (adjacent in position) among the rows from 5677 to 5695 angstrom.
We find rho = 0.154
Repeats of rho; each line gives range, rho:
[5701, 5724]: 0.178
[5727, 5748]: 0.182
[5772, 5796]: 0.225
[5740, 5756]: 0.182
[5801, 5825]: 0.330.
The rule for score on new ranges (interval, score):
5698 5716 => 0.50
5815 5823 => 0.54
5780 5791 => 0.47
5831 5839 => 0.42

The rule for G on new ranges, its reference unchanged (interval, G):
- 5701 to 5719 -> 5701.86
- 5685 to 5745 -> 5701.86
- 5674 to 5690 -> 5686.13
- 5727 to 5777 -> 5775.86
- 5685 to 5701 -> 5693.99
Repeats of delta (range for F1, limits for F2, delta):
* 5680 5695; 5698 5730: 0.0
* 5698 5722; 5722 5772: -0.1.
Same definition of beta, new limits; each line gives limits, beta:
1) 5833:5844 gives 1.678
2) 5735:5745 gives 1.924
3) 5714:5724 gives 1.746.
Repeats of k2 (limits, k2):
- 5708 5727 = 0.18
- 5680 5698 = 0.15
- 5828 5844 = 0.15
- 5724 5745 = 0.18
